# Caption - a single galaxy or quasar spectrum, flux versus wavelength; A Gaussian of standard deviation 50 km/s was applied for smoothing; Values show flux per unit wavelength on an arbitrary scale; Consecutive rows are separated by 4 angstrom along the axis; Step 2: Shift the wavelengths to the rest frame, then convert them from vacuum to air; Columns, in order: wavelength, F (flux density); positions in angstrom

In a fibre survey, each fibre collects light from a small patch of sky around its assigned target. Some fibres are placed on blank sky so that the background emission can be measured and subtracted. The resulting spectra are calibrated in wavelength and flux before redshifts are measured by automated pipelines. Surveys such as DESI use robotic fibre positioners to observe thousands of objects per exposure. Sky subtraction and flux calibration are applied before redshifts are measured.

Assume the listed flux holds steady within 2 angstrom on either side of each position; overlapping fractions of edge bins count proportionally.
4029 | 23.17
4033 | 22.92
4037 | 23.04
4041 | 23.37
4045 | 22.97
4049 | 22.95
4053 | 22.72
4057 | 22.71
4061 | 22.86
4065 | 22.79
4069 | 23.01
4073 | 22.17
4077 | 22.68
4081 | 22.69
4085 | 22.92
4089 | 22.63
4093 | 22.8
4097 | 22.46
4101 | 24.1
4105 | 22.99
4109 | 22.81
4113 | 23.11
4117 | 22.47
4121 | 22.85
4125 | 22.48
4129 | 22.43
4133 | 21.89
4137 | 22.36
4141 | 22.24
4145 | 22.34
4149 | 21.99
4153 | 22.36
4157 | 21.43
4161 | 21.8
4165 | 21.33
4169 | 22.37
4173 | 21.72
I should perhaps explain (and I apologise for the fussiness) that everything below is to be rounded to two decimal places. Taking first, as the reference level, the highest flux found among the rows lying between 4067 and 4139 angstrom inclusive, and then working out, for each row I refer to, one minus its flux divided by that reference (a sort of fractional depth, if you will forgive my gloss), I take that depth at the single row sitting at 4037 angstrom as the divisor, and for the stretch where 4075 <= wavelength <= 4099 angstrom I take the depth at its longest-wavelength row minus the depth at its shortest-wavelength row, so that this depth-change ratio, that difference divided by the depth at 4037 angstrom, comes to 0.21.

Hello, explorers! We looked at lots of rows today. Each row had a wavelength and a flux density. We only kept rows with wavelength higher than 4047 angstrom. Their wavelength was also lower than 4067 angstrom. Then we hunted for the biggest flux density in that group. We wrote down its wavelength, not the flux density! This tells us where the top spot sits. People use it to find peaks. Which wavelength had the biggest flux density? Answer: 4049 angstrom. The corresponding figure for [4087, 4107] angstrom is 4101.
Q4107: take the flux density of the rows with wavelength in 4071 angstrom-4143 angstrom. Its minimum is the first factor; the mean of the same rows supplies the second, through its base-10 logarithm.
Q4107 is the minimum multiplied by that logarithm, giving 29.7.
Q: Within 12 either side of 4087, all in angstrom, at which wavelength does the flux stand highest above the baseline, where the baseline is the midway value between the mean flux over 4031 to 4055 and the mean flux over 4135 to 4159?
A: 4085 angstrom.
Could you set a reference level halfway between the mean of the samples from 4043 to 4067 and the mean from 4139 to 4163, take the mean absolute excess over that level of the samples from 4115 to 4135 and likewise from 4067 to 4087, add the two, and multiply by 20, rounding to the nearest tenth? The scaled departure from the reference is 11.6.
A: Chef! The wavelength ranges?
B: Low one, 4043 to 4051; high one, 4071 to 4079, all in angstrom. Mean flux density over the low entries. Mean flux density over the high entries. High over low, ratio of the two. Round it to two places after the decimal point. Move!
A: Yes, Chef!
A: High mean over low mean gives 0.98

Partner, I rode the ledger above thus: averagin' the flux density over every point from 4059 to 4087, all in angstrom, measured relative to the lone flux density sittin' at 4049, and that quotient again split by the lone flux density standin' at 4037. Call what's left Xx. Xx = 0.0430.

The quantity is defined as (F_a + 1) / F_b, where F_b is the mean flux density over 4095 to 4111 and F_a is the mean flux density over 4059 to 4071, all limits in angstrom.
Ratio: 1.03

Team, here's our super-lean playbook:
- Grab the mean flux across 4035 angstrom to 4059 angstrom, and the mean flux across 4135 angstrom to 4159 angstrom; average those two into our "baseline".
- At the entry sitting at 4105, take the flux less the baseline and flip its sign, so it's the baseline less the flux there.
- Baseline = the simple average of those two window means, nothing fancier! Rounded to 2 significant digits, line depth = -0.45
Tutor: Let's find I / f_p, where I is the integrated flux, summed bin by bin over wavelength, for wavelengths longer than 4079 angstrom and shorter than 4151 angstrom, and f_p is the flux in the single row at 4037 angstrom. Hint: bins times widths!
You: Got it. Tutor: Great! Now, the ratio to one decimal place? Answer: 70.8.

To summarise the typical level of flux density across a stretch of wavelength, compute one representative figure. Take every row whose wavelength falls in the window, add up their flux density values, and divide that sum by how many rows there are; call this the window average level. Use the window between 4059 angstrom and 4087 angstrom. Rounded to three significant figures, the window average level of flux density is 22.7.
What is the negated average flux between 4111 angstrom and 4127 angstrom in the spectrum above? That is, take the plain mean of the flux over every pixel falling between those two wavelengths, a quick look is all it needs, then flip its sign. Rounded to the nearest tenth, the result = -22.7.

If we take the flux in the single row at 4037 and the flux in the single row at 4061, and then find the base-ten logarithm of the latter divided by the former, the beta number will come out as -0.003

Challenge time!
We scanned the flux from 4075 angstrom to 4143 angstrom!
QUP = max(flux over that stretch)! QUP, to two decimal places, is 24.10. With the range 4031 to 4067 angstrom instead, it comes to 23.37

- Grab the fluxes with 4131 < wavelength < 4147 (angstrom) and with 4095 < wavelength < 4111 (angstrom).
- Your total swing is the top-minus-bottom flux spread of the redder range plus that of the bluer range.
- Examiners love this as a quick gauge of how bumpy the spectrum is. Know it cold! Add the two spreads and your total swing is 2.1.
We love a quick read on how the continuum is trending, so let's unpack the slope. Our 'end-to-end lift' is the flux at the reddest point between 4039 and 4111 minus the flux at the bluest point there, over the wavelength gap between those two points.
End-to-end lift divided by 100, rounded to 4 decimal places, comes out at -0.0001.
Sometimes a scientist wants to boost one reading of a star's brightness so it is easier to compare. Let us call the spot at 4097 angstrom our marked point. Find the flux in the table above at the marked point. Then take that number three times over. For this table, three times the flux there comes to 67.4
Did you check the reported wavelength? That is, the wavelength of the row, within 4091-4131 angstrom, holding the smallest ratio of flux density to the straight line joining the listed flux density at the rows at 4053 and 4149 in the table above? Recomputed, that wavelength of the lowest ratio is 4097 angstrom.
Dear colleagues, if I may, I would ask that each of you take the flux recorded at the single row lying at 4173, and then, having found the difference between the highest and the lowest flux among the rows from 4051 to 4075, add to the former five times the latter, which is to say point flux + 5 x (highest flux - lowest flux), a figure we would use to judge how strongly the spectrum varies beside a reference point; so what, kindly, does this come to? 25.9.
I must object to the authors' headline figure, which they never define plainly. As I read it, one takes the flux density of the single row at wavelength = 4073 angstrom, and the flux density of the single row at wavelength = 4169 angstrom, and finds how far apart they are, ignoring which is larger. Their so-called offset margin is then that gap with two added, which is 2.2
